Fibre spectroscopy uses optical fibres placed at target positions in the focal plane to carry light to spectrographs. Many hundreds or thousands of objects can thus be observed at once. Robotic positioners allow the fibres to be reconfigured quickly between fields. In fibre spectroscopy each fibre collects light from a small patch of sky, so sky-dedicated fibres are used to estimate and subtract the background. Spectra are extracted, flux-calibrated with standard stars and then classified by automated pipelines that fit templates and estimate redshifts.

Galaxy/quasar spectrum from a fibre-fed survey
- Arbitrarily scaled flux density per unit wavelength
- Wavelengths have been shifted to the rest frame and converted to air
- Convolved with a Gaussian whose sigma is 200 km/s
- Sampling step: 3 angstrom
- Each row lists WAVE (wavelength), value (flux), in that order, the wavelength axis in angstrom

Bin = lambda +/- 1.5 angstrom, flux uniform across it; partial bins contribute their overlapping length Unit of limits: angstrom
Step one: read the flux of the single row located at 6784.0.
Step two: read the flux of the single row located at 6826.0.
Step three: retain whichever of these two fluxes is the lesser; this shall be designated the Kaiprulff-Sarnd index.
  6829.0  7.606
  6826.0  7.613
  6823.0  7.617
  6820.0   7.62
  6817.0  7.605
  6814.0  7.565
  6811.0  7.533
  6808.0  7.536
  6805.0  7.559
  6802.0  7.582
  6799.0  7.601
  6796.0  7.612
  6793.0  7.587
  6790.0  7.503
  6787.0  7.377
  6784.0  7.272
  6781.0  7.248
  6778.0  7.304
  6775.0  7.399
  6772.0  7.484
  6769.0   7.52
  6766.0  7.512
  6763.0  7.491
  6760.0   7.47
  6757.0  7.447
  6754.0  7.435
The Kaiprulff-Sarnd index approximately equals 7.27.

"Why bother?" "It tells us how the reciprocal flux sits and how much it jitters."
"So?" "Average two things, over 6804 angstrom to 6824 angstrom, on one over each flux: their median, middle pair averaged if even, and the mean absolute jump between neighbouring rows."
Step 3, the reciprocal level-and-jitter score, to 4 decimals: 0.0663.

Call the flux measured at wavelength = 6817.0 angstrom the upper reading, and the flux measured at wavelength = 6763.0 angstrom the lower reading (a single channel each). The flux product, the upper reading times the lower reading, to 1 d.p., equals 57.0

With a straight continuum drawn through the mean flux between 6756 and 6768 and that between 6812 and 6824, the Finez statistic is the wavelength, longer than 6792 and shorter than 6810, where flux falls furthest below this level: 6808.0 angstrom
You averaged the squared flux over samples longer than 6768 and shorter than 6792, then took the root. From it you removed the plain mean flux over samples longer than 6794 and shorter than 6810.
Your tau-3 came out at -0.19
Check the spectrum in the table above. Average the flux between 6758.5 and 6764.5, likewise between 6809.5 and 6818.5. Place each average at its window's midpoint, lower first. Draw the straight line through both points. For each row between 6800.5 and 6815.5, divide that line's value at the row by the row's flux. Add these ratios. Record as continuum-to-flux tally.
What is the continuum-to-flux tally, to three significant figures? 5.00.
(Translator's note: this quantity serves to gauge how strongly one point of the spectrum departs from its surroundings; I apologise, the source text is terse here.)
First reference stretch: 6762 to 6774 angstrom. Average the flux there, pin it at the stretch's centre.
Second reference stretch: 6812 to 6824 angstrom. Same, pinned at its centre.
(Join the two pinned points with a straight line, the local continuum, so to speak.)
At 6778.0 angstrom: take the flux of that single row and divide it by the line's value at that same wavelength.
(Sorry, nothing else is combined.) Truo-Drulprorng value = 0.97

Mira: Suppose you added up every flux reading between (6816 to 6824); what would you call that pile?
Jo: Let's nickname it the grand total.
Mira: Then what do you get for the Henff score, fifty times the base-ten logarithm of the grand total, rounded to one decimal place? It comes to 67.9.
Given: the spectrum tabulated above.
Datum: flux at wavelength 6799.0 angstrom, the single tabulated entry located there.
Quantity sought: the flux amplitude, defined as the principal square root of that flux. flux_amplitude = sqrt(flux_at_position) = 2.757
